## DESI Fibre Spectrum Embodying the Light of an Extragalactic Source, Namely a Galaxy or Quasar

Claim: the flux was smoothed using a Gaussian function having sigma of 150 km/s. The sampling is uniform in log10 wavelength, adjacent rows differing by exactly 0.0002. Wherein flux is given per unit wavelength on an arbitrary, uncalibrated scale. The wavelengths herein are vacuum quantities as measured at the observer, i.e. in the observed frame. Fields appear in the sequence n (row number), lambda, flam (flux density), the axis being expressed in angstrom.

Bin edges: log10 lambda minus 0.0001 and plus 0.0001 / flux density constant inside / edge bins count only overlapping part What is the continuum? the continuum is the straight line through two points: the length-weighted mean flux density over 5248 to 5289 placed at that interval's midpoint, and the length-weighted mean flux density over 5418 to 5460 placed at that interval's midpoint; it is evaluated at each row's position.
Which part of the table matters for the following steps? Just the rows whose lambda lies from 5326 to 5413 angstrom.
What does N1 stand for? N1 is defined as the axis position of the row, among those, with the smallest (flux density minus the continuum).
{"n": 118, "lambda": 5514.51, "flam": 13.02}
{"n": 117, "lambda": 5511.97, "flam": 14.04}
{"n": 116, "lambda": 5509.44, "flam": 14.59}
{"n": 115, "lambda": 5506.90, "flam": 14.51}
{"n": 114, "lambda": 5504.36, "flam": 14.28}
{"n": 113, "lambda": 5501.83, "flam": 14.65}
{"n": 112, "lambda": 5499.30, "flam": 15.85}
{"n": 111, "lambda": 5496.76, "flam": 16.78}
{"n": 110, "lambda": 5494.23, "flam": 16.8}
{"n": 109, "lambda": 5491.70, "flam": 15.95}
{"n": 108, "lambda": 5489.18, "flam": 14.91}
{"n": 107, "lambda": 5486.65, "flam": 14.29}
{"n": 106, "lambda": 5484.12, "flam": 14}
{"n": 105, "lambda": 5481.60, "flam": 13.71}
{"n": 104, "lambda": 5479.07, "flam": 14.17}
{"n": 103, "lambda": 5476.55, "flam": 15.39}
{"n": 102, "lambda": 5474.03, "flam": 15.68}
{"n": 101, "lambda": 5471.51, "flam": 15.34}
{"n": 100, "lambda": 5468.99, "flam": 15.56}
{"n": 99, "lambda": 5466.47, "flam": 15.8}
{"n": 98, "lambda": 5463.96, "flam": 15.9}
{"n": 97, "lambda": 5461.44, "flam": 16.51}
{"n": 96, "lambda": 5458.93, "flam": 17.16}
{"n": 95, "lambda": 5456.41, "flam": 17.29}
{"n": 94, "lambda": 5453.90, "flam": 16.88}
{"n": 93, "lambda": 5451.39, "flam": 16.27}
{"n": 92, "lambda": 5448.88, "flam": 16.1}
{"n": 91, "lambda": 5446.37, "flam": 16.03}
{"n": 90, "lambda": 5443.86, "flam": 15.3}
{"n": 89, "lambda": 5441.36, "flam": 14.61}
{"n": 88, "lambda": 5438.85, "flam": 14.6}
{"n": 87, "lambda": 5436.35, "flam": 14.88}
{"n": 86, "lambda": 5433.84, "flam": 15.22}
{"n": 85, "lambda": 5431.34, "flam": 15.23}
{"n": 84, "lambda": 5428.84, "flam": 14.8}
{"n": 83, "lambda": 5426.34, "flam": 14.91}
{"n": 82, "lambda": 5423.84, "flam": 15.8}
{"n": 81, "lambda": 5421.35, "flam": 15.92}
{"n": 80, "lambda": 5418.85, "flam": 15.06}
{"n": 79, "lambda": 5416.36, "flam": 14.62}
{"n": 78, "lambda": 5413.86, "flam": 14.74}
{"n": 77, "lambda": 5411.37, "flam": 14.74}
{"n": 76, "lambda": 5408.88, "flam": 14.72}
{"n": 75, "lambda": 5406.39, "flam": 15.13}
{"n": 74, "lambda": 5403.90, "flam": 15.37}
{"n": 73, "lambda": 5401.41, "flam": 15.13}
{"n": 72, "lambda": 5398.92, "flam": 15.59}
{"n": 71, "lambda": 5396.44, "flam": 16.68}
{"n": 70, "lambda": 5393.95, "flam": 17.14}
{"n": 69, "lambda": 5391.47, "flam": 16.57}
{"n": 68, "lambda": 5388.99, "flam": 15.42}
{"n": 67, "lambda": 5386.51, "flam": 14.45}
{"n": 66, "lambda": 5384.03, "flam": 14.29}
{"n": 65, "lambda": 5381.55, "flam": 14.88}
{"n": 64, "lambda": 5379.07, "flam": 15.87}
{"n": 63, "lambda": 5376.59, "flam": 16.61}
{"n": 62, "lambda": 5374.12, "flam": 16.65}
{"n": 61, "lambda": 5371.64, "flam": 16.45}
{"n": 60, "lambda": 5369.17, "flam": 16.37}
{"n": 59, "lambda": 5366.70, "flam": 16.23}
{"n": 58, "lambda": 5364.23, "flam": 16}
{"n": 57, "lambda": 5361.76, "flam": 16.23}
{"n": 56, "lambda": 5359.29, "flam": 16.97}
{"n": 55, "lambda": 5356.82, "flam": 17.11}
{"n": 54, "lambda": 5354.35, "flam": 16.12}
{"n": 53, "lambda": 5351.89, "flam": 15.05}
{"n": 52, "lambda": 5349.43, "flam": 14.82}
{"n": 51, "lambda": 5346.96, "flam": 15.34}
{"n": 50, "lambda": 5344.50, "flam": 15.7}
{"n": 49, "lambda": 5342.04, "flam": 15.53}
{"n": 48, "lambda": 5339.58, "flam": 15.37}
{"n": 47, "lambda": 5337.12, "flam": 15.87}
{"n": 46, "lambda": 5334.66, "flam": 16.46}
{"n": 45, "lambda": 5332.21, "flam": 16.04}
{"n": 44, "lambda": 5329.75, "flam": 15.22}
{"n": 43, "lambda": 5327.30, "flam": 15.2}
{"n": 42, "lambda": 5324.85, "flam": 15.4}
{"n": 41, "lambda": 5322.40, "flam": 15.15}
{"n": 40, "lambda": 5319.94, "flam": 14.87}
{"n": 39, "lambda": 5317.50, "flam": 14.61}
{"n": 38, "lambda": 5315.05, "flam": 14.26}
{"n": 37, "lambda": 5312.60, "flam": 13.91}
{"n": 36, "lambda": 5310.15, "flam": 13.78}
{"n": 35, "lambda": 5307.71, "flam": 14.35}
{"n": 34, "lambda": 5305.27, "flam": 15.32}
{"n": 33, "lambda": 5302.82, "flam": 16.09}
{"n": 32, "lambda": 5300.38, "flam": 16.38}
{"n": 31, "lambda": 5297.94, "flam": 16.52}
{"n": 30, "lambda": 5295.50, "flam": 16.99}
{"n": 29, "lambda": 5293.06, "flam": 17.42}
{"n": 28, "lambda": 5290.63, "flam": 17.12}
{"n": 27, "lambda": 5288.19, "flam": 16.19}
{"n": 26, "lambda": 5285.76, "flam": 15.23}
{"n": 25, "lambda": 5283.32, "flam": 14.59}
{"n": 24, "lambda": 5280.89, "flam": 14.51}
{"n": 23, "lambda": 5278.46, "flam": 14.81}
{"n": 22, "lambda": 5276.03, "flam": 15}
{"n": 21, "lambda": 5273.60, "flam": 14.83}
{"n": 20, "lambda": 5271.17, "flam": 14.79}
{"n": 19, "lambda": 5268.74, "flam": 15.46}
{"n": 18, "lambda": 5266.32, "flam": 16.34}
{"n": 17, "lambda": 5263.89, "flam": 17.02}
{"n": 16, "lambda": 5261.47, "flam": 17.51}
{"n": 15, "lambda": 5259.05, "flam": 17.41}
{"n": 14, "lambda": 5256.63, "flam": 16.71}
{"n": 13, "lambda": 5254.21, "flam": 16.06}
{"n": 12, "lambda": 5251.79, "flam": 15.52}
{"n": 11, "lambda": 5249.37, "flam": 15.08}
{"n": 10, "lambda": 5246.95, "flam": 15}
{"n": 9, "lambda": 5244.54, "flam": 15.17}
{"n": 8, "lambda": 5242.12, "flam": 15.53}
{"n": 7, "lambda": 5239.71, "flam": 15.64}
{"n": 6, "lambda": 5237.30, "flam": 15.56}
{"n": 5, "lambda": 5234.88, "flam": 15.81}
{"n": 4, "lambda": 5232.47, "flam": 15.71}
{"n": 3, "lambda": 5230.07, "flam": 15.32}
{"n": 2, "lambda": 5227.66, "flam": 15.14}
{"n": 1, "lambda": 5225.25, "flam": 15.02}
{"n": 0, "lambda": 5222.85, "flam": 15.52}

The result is 5384.03 angstrom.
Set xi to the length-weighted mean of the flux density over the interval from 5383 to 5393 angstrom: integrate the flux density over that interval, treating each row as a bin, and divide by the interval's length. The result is 15.3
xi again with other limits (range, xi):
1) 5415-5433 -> 15.2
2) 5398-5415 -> 15.1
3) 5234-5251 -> 15.4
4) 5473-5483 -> 14.7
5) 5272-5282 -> 14.8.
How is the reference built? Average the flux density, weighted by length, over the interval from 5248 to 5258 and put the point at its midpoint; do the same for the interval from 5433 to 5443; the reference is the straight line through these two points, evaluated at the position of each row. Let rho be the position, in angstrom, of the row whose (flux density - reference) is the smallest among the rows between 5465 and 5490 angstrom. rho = 5481.60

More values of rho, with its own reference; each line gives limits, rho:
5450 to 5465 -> 5463.96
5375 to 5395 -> 5384.03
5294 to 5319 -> 5310.15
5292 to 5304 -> 5302.82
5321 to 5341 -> 5322.40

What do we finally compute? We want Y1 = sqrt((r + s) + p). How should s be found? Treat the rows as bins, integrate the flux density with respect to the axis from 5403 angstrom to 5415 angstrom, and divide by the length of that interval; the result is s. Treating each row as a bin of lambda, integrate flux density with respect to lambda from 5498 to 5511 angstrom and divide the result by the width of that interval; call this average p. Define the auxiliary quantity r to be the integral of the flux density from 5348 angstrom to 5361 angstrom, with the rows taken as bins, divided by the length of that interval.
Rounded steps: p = 14.8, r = 16.0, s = 14.9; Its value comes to 6.76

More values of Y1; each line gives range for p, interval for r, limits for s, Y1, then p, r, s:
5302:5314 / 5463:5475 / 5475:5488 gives 6.68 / 14.6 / 15.7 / 14.3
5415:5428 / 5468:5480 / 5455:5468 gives 6.86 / 15.2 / 15.3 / 16.5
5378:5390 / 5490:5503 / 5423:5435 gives 6.79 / 15.0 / 16.0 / 15.2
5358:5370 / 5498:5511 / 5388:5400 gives 6.89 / 16.4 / 14.8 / 16.3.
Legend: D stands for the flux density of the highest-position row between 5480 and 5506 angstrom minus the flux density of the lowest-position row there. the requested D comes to 0.6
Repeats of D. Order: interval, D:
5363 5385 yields -1.7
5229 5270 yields 0.1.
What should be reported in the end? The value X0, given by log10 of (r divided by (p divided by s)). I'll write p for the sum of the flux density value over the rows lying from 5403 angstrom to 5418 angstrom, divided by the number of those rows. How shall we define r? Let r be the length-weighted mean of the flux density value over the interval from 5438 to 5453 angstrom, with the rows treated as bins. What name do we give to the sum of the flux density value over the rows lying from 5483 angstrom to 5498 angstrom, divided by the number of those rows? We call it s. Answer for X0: 1.21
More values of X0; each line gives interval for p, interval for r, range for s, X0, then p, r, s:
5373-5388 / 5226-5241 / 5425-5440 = 1.18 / 15.5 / 15.5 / 14.9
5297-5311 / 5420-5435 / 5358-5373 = 1.21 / 15.4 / 15.3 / 16.4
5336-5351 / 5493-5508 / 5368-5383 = 1.21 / 15.4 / 15.5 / 16.1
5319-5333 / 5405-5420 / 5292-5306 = 1.20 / 15.3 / 14.8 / 16.5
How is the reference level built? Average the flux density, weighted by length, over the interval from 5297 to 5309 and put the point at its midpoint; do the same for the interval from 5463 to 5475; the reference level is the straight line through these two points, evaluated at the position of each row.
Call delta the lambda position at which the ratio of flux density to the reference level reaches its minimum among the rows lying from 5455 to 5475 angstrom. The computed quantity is 5471.51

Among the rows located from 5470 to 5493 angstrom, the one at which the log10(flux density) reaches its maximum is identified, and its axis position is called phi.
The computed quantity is 5491.70 angstrom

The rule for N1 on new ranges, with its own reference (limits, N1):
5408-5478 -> 5438.85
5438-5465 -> 5438.85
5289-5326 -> 5310.15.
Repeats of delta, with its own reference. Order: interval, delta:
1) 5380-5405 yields 5384.03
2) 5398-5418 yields 5416.36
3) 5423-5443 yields 5438.85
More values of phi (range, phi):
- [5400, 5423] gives 5421.35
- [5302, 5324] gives 5302.82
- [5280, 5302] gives 5293.06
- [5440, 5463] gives 5456.41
